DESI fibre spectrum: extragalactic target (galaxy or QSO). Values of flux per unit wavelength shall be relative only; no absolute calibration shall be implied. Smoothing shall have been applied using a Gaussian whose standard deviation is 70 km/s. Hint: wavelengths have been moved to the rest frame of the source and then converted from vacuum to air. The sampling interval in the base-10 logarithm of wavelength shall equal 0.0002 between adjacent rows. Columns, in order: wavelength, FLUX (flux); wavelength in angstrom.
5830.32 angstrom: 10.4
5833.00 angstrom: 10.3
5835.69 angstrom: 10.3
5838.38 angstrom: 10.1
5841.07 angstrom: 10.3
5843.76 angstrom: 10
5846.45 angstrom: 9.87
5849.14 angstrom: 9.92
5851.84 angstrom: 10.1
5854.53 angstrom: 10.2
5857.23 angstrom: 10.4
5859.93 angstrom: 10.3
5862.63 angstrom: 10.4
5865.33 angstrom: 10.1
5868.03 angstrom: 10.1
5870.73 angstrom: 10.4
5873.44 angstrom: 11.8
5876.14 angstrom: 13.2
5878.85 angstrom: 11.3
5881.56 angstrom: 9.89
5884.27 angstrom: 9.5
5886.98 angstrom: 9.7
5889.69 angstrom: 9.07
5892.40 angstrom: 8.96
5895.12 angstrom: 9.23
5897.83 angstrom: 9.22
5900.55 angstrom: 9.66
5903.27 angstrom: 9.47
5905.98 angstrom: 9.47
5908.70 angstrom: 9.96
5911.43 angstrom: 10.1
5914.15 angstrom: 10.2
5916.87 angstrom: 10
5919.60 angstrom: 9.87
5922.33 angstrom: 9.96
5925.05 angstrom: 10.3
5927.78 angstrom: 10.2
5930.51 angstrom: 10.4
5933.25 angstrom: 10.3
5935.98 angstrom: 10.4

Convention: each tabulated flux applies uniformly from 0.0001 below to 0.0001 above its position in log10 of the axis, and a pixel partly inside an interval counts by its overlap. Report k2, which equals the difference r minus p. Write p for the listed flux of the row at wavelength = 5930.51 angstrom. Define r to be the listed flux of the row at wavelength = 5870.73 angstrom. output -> 0.0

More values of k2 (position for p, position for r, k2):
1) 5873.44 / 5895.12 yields -2.6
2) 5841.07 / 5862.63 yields 0.1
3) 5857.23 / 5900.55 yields -0.7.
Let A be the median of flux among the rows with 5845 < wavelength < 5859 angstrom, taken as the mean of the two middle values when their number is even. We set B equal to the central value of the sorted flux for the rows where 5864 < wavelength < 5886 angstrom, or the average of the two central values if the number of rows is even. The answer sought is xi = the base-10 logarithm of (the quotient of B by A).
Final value 0.006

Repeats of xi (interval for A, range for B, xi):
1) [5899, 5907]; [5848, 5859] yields 0.030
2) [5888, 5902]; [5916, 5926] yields 0.034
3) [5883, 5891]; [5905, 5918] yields 0.022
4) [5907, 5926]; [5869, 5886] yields 0.035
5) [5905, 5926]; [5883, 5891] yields -0.021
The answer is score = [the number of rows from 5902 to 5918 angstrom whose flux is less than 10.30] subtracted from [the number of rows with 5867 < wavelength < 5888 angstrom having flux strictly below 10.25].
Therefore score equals -2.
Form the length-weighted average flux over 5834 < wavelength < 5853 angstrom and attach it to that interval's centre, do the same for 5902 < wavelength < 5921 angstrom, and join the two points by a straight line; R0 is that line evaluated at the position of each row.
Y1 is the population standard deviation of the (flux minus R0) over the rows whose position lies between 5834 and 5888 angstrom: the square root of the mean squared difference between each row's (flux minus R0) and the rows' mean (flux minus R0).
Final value 0.8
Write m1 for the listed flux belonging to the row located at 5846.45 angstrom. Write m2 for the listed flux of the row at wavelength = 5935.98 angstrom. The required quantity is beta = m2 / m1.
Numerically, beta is 1.05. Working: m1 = 9.87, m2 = 10.4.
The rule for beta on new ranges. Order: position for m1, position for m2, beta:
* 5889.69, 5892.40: 0.99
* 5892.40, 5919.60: 1.10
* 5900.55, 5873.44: 1.22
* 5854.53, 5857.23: 1.02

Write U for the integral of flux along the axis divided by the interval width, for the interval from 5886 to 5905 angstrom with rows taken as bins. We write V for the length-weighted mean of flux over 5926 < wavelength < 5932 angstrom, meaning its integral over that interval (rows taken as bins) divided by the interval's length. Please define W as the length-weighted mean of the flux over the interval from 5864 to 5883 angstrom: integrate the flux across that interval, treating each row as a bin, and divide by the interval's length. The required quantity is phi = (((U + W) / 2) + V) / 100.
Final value 0.2043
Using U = 9.3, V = 10.3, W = 11.0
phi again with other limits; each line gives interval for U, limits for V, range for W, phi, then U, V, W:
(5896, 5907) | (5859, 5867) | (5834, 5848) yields 0.2004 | 9.5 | 10.3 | 10.1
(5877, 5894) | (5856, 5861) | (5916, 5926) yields 0.2027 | 9.8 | 10.3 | 10.0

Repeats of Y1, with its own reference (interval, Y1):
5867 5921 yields 1.0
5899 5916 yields 0.3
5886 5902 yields 0.3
